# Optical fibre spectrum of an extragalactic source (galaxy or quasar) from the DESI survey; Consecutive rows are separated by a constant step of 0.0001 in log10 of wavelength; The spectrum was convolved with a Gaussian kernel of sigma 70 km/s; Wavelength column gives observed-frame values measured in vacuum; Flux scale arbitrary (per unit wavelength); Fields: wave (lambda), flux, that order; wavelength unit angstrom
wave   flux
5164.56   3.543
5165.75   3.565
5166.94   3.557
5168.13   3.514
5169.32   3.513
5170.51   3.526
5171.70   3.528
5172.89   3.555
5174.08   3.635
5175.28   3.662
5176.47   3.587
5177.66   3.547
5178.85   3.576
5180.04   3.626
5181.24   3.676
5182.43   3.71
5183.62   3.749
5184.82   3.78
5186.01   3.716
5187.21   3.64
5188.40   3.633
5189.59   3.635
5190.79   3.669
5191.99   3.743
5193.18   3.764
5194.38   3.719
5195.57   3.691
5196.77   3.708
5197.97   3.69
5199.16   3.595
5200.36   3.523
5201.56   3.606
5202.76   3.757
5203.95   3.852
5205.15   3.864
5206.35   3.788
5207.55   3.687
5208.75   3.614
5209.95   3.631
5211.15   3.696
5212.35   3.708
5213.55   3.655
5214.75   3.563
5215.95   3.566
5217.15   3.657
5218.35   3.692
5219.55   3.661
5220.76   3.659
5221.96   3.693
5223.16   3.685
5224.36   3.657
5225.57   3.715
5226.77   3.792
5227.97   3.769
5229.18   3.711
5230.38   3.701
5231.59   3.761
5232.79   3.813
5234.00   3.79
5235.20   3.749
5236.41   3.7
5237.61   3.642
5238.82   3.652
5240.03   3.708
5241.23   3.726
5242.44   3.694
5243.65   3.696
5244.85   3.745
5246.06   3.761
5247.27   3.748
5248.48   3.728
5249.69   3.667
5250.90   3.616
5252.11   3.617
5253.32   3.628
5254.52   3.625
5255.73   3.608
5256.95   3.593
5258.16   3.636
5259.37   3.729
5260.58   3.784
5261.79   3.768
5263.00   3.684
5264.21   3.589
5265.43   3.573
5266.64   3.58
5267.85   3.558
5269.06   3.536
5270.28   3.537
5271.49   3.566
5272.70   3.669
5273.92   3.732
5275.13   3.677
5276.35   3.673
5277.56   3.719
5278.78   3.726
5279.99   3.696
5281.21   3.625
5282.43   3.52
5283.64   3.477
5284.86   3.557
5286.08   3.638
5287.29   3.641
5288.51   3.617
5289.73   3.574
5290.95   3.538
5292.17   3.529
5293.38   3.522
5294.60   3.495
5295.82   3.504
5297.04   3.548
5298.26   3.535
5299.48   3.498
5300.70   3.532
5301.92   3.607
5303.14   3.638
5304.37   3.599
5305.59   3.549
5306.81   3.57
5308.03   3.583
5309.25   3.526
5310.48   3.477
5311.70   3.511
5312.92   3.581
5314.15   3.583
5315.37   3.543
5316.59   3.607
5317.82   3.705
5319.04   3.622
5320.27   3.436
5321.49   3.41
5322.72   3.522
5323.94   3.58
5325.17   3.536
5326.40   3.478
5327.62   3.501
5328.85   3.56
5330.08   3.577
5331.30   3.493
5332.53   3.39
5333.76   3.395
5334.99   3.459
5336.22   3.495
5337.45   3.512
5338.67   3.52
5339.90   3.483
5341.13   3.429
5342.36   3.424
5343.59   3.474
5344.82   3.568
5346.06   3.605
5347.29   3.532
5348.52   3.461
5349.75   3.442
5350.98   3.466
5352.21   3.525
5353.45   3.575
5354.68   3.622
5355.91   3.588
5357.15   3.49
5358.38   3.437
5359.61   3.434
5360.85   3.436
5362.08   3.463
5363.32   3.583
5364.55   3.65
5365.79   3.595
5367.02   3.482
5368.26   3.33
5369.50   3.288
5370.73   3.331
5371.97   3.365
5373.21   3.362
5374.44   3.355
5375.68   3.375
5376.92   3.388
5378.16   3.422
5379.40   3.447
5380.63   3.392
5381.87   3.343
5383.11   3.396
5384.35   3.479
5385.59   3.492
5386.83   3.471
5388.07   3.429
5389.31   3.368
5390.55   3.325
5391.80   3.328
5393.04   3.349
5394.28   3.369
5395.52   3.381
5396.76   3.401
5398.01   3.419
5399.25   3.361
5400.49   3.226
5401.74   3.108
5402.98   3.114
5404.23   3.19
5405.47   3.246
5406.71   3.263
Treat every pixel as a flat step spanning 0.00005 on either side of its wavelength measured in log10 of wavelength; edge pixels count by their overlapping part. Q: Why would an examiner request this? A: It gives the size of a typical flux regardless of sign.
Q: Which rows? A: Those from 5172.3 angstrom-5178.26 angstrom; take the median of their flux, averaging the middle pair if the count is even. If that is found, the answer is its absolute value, 3.59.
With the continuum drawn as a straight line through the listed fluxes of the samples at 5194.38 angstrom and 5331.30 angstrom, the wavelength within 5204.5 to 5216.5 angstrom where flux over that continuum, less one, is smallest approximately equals 5214.75 angstrom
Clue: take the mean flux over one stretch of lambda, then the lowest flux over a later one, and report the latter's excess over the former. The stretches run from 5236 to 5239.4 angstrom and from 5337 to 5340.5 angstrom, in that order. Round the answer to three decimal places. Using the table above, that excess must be -0.182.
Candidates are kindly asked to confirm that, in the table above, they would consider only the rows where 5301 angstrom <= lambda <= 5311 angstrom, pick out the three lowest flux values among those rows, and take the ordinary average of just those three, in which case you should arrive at 3.52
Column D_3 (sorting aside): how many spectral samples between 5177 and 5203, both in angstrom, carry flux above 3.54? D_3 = 21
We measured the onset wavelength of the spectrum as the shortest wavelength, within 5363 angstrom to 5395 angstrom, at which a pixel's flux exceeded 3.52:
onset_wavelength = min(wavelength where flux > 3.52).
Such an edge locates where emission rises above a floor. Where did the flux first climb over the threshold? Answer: 5363.32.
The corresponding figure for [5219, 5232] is 5219.55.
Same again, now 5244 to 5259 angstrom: 5244.85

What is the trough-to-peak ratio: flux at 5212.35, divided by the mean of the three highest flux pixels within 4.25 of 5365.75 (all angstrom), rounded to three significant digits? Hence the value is 1.03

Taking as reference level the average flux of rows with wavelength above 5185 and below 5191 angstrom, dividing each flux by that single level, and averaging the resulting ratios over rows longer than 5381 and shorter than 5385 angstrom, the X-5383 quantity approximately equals 0.93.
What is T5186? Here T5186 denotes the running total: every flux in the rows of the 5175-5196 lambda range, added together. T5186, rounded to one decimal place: 66.1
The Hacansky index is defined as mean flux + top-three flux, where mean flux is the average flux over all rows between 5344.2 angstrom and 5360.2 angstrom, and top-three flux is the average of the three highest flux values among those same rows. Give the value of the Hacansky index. 7.12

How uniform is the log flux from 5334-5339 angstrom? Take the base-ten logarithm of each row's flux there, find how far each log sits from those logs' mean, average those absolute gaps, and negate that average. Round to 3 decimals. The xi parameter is -0.002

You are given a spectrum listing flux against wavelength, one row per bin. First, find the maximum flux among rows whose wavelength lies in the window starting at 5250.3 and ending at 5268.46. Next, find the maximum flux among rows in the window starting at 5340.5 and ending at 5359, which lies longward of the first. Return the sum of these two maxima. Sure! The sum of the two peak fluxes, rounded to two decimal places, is 7.41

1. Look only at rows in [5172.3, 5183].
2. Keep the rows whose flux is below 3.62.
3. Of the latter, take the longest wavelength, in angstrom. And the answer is 5178.85 angstrom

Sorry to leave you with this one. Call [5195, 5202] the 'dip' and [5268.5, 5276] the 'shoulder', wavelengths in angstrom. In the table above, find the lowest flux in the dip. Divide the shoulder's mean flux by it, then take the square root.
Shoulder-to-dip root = 1.01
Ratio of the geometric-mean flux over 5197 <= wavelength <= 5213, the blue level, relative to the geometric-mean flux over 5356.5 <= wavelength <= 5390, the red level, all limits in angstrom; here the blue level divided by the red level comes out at 1.08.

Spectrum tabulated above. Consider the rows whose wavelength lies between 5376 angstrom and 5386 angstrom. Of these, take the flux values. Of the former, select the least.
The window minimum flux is 3.343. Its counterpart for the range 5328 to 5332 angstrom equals 3.493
